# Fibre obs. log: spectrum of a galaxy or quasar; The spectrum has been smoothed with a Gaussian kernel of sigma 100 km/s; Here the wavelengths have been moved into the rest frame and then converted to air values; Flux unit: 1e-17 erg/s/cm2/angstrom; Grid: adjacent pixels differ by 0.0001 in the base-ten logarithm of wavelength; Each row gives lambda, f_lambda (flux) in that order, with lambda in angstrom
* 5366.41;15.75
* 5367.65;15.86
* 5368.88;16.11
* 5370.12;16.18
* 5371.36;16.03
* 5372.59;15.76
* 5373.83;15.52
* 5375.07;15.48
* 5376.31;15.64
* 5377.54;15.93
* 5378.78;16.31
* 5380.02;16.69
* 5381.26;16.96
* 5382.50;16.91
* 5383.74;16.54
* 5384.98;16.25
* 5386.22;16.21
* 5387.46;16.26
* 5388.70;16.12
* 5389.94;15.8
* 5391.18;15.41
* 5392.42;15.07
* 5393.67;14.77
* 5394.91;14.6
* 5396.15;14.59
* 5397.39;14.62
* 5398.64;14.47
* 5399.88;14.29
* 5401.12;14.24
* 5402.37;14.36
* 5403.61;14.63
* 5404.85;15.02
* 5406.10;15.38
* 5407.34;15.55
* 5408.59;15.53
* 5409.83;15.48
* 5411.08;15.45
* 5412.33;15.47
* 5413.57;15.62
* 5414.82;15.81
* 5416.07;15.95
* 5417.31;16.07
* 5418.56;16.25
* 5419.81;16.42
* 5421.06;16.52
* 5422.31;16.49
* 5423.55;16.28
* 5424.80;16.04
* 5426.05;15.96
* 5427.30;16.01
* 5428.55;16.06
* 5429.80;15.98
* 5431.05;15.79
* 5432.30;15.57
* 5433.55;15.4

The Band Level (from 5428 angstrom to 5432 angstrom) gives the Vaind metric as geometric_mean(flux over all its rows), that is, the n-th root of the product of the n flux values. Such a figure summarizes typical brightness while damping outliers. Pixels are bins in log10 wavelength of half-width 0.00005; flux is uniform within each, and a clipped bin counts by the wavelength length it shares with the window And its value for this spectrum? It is 15.9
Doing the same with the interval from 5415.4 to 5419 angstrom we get 16.1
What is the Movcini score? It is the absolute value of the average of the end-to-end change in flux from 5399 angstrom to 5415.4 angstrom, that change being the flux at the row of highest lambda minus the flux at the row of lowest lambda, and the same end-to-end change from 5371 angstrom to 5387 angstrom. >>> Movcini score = 0.85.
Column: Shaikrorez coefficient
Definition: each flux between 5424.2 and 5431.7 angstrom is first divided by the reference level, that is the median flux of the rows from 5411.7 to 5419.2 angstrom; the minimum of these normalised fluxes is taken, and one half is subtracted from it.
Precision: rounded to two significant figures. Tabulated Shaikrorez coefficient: 0.49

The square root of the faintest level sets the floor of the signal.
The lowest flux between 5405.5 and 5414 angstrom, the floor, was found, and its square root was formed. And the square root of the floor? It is 3.92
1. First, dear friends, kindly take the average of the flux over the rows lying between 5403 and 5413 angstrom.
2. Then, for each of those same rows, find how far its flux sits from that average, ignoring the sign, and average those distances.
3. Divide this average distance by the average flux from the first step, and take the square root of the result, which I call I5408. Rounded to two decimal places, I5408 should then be 0.13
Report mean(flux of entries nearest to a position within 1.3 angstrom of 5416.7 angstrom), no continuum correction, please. 16.0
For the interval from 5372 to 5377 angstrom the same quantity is 15.6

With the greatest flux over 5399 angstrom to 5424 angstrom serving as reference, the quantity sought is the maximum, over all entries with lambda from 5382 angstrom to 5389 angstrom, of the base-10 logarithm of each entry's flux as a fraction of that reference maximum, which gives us 0.010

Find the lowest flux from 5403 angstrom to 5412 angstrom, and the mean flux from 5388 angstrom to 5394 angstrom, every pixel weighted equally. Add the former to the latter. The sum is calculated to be 30.1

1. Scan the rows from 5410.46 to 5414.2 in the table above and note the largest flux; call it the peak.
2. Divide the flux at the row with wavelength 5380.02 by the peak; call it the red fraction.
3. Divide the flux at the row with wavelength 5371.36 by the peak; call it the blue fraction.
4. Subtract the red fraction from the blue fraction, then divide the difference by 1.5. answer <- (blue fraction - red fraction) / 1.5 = -0.03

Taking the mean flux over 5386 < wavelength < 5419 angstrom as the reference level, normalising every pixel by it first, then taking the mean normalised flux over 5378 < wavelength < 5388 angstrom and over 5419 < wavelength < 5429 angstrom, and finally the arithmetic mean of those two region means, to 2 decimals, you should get 1.07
